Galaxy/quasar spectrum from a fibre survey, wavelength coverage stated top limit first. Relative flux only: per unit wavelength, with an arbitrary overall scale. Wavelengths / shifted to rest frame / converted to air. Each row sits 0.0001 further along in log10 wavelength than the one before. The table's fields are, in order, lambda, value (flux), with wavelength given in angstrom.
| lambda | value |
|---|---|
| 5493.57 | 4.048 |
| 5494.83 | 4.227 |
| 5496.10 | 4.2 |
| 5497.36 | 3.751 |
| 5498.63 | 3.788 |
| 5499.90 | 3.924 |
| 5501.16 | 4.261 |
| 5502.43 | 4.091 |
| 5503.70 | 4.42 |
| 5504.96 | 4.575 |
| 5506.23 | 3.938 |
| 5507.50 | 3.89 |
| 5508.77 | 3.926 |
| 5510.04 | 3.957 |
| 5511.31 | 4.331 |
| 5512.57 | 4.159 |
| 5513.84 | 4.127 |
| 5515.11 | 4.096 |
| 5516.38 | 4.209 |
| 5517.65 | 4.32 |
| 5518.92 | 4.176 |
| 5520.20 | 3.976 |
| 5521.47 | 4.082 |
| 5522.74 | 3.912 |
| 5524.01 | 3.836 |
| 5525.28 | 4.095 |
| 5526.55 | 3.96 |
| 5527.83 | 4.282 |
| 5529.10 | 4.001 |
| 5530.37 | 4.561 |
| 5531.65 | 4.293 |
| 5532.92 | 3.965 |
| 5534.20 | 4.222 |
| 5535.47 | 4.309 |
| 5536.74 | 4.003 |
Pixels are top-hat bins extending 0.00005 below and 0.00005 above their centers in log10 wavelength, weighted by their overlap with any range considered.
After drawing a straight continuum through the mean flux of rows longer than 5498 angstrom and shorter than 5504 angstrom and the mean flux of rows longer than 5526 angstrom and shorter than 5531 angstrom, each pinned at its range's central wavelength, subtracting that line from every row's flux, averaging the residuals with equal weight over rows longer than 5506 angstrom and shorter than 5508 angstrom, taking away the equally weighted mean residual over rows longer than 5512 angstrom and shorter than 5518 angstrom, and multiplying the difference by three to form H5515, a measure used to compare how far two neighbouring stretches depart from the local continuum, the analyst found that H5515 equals -0.7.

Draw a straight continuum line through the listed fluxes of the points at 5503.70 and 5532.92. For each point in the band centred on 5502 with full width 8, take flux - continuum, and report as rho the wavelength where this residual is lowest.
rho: 5498.63 angstrom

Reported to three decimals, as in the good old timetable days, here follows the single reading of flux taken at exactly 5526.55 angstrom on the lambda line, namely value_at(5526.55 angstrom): 3.960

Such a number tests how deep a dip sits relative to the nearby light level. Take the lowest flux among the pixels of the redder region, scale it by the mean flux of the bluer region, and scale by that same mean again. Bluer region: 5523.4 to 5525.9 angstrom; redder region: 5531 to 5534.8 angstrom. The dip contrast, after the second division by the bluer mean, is 0.25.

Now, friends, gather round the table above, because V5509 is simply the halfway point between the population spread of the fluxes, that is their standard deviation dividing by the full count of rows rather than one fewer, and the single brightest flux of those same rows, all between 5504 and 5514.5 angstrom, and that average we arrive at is 2.40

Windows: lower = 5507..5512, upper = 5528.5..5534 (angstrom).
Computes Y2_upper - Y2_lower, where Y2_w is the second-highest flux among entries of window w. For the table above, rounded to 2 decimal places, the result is 0.34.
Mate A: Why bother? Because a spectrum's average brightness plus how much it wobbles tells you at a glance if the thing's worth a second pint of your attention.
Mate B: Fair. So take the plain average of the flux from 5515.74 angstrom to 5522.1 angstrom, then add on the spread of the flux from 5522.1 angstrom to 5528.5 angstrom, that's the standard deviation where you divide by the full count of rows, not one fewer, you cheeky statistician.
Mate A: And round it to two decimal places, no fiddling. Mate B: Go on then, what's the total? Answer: 4.31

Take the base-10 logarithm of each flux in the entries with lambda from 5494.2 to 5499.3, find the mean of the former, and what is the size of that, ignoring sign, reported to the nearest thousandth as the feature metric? 0.600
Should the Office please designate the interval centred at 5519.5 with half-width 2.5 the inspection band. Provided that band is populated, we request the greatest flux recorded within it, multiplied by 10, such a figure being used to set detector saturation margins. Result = 43.2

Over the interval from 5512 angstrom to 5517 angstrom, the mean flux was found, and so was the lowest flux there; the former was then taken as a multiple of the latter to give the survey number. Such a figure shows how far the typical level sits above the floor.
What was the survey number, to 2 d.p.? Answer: 1.01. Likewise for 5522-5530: 1.05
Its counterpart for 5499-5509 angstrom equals 1.06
